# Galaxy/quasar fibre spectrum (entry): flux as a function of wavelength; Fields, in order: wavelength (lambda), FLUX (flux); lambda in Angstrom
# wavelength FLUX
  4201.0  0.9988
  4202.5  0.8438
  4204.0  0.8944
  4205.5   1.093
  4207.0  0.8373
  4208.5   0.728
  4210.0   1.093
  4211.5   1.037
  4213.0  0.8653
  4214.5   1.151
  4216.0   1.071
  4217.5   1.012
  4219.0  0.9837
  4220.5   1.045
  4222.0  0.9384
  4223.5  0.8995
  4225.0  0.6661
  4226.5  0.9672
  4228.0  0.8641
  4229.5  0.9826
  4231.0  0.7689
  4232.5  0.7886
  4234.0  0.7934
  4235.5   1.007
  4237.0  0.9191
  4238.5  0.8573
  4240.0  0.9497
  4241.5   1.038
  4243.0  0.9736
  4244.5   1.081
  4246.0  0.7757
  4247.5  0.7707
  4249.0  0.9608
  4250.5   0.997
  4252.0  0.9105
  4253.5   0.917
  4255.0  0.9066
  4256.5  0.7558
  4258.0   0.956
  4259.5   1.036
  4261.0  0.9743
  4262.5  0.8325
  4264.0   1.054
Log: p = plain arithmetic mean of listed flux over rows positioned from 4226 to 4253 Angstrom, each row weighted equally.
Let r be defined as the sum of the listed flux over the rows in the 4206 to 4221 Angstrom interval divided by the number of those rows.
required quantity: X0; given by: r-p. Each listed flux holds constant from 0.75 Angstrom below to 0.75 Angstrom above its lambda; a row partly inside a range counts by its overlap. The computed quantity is 0.071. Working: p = 0.91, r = 0.982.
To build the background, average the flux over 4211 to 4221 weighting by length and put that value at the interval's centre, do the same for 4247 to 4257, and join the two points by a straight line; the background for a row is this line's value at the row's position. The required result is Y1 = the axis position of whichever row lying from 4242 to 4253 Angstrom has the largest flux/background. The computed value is 4244.5 Angstrom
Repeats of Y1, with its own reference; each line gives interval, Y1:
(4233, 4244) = 4241.5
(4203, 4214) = 4210.0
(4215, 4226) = 4216.0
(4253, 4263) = 4259.5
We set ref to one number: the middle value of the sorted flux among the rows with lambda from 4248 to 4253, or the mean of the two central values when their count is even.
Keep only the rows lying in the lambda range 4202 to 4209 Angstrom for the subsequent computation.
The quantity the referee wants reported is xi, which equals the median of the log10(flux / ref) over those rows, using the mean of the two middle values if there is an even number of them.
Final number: -0.056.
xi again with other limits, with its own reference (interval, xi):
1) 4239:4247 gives 0.006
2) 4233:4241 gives -0.019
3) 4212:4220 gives 0.023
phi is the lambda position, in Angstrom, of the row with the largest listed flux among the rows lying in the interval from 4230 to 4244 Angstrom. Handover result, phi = 4241.5 Angstrom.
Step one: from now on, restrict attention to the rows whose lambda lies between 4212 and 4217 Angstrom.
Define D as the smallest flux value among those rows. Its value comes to 0.8653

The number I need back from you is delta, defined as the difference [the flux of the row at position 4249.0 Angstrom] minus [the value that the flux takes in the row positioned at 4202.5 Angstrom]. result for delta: 0.12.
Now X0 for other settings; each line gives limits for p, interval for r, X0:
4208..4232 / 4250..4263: -0.021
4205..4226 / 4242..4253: -0.034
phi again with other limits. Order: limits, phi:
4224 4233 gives 4229.5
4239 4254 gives 4244.5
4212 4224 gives 4214.5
